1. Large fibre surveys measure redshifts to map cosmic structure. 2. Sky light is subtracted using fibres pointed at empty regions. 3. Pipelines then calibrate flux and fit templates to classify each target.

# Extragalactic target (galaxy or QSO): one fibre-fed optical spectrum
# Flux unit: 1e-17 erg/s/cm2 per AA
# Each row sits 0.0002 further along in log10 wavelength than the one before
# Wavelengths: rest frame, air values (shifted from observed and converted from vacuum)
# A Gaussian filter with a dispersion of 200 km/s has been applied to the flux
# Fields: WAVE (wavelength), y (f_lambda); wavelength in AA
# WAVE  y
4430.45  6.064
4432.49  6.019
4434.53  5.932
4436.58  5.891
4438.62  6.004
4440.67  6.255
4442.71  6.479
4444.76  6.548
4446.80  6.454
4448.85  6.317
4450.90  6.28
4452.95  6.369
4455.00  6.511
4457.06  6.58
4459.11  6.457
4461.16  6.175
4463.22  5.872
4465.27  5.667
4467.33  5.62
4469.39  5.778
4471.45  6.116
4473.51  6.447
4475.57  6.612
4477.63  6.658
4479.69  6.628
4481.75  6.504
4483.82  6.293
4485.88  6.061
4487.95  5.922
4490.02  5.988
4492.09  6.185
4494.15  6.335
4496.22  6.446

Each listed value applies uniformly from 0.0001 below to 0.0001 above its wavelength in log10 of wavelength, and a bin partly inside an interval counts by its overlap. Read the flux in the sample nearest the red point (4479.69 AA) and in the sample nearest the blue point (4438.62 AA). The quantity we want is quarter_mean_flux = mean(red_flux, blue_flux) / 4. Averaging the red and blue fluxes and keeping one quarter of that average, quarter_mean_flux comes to 1.58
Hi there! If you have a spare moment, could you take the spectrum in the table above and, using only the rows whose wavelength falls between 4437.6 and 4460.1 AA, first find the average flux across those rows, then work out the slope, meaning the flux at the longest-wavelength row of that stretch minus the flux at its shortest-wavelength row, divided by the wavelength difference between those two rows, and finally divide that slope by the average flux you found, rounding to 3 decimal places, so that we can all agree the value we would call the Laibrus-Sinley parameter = 0.003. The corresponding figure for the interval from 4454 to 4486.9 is -0.002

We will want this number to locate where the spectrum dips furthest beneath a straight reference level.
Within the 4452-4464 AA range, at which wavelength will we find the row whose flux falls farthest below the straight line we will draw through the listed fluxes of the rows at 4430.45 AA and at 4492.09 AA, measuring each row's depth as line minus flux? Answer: 4463.22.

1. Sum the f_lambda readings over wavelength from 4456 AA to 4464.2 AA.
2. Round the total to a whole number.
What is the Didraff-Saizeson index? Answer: 25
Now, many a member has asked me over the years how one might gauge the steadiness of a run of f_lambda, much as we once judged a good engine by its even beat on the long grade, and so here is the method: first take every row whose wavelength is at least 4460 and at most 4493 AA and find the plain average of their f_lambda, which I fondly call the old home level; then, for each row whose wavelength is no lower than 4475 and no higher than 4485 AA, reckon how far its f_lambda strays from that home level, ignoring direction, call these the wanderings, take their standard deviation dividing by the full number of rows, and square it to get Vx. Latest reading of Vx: 0.018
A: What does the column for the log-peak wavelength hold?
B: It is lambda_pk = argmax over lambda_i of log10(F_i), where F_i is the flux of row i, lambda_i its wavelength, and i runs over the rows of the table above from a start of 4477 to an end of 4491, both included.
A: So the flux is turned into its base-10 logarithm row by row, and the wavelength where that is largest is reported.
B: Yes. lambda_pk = 4477.63 AA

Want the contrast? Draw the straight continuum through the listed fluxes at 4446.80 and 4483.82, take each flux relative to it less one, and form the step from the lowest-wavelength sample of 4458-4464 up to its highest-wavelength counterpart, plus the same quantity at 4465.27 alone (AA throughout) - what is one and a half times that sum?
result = -0.30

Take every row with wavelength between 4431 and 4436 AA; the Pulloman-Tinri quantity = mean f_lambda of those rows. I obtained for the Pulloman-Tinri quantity 6.0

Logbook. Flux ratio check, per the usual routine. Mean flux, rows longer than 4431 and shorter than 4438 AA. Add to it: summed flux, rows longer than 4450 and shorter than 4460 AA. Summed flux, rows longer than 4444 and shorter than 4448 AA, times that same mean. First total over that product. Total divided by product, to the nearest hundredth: 0.49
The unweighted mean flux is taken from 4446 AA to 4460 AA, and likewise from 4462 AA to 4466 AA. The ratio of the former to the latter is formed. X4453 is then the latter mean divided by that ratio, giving 5.2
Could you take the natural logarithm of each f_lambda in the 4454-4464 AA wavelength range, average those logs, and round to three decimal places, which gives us 1.843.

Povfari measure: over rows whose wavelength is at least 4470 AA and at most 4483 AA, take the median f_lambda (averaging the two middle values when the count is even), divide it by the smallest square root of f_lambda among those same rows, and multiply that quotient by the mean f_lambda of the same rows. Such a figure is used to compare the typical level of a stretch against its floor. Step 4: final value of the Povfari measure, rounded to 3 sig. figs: 17.2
